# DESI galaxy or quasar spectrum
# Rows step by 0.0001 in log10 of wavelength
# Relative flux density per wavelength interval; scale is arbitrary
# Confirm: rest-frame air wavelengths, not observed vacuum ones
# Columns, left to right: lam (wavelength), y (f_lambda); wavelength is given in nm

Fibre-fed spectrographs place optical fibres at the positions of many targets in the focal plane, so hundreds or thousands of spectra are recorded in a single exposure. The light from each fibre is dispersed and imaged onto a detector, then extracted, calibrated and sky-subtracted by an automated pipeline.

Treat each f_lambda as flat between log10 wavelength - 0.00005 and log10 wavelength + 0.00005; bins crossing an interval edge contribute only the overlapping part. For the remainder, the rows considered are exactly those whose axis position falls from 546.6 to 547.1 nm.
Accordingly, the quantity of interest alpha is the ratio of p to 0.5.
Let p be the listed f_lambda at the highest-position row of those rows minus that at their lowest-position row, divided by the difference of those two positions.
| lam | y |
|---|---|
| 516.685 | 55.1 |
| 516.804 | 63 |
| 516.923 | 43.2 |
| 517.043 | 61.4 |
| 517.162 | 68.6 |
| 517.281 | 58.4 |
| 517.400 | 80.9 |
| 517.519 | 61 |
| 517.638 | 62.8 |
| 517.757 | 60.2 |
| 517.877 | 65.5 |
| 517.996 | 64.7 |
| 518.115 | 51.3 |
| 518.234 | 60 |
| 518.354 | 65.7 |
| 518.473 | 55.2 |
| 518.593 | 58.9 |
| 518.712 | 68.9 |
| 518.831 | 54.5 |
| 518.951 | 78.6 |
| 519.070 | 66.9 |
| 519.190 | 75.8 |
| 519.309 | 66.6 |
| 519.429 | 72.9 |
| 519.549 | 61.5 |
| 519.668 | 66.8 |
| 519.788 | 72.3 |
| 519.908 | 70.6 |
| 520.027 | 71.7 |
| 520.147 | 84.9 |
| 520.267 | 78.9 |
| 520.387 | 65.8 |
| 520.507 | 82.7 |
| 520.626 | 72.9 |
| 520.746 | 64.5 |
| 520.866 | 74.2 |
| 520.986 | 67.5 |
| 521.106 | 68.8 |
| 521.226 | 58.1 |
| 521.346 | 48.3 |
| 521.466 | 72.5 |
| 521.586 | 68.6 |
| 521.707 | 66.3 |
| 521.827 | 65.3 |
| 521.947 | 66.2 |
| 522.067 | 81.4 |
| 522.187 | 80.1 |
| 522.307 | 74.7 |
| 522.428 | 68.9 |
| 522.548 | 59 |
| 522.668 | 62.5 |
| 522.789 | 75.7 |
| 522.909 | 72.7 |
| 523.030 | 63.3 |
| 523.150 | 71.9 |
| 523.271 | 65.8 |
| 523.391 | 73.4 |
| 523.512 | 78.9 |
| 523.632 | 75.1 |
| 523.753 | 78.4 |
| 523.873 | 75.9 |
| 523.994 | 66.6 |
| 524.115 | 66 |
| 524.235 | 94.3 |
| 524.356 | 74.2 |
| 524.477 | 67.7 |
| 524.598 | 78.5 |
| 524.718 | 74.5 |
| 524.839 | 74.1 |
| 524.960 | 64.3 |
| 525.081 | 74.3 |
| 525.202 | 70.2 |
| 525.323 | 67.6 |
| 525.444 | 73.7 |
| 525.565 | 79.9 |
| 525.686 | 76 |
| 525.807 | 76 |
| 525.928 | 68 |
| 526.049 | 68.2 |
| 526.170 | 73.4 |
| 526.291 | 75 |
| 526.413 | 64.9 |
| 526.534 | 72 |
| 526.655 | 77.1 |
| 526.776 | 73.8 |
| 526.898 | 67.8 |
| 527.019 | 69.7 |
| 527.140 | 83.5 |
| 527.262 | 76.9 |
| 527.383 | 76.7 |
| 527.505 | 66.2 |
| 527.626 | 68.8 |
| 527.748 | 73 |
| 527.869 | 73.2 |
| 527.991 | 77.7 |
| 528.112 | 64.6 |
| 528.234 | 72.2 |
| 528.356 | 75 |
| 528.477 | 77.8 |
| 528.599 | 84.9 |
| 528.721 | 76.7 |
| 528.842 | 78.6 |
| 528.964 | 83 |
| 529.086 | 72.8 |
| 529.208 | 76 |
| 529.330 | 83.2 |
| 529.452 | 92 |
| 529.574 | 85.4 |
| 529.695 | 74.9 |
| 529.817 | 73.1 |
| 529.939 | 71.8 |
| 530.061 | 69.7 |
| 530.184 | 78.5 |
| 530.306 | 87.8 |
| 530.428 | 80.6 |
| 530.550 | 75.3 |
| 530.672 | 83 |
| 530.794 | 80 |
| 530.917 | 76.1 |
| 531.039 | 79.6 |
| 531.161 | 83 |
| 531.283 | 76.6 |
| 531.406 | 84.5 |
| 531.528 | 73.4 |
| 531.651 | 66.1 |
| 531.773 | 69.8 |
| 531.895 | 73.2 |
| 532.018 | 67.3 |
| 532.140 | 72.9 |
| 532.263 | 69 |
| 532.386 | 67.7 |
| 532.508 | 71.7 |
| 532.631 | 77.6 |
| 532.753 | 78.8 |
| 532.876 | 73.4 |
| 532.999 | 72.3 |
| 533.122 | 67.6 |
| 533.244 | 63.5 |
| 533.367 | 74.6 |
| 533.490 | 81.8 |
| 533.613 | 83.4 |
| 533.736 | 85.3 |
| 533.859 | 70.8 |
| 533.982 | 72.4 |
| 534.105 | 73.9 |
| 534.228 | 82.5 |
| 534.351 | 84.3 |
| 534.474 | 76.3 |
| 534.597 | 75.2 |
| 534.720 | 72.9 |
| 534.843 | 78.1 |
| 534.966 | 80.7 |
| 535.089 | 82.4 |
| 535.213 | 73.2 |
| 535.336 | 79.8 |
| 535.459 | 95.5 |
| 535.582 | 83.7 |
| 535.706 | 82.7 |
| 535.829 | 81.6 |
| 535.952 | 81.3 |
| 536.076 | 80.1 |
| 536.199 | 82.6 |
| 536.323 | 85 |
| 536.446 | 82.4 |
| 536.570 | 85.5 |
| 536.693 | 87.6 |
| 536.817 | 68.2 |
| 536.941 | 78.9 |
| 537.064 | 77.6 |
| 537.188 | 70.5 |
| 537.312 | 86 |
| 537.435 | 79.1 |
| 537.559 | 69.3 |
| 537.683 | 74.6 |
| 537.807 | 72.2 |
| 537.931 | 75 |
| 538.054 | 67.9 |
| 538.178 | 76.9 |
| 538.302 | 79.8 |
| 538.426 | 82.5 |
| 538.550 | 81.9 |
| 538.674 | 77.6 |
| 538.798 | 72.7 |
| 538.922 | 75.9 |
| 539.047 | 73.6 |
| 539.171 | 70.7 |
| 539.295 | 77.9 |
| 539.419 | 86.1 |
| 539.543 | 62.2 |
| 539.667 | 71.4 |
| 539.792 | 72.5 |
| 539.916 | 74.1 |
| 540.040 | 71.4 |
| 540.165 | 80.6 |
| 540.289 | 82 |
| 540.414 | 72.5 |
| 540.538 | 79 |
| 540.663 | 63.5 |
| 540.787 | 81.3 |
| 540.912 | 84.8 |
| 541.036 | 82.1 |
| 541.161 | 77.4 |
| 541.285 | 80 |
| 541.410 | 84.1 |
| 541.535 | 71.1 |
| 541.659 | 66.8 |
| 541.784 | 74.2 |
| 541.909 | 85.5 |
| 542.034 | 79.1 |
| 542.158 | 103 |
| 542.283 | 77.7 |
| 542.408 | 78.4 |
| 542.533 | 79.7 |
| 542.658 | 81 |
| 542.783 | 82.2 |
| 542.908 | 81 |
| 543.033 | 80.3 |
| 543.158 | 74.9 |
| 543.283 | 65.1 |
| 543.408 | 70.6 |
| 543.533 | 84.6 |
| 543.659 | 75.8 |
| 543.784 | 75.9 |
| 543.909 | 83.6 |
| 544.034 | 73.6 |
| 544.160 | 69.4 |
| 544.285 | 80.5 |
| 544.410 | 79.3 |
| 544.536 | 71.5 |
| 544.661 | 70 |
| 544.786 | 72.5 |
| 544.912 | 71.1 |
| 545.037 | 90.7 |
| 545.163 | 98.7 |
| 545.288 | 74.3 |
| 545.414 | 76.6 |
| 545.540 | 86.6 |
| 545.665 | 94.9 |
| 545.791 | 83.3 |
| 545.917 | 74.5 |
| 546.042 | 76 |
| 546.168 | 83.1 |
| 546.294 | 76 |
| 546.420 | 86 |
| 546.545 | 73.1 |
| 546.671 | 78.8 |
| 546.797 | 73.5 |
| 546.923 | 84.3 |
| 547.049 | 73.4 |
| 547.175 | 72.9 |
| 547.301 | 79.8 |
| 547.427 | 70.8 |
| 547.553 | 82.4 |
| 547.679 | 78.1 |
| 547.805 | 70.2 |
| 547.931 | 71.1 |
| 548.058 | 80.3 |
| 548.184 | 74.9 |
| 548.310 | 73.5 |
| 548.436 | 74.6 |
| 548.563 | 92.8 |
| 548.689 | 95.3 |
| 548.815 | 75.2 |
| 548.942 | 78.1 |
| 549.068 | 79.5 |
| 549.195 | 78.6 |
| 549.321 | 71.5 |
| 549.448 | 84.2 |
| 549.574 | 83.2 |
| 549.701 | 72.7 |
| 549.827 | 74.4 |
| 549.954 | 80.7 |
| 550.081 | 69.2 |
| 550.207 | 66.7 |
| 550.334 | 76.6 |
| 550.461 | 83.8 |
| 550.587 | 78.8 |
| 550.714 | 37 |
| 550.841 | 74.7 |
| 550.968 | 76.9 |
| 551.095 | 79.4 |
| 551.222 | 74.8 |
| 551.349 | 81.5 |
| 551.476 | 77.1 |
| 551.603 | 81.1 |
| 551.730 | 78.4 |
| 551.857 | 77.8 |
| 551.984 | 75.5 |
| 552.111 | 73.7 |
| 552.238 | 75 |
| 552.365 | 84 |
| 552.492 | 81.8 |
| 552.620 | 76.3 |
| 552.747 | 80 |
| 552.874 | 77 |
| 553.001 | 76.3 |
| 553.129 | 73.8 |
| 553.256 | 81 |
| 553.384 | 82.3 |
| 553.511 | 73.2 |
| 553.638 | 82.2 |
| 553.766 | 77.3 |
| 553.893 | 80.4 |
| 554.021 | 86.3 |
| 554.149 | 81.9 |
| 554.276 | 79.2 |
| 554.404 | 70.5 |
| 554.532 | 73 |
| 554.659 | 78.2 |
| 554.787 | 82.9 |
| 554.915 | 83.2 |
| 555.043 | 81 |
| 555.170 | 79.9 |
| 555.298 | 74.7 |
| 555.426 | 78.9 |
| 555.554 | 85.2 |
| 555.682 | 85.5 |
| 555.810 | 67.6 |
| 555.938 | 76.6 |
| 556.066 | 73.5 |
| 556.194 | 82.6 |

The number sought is -29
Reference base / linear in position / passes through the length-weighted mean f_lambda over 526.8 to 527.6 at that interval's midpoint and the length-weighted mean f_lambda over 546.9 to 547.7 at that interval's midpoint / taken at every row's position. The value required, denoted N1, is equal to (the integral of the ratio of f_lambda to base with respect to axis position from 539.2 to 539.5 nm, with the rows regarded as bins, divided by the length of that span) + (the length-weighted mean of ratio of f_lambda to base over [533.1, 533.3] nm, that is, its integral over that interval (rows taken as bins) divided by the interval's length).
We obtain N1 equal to 1.93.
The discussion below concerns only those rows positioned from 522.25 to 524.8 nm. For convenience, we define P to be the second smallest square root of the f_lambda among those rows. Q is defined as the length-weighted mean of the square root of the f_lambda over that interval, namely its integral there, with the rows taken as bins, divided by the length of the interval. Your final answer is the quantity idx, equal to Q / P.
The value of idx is 1.07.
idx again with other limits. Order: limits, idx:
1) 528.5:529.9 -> 1.04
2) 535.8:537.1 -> 1.02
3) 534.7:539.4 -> 1.07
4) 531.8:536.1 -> 1.07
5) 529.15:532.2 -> 1.07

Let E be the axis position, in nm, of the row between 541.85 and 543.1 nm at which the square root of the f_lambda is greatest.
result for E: 542.158 nm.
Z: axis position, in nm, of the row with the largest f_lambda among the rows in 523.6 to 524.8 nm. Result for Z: 524.235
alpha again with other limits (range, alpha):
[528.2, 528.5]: 46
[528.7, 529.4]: 21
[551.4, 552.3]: -6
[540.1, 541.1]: 3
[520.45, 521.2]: -46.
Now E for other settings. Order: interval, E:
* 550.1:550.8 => 550.461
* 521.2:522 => 521.466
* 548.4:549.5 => 548.689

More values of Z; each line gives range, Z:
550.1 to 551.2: 550.461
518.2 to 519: 518.951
